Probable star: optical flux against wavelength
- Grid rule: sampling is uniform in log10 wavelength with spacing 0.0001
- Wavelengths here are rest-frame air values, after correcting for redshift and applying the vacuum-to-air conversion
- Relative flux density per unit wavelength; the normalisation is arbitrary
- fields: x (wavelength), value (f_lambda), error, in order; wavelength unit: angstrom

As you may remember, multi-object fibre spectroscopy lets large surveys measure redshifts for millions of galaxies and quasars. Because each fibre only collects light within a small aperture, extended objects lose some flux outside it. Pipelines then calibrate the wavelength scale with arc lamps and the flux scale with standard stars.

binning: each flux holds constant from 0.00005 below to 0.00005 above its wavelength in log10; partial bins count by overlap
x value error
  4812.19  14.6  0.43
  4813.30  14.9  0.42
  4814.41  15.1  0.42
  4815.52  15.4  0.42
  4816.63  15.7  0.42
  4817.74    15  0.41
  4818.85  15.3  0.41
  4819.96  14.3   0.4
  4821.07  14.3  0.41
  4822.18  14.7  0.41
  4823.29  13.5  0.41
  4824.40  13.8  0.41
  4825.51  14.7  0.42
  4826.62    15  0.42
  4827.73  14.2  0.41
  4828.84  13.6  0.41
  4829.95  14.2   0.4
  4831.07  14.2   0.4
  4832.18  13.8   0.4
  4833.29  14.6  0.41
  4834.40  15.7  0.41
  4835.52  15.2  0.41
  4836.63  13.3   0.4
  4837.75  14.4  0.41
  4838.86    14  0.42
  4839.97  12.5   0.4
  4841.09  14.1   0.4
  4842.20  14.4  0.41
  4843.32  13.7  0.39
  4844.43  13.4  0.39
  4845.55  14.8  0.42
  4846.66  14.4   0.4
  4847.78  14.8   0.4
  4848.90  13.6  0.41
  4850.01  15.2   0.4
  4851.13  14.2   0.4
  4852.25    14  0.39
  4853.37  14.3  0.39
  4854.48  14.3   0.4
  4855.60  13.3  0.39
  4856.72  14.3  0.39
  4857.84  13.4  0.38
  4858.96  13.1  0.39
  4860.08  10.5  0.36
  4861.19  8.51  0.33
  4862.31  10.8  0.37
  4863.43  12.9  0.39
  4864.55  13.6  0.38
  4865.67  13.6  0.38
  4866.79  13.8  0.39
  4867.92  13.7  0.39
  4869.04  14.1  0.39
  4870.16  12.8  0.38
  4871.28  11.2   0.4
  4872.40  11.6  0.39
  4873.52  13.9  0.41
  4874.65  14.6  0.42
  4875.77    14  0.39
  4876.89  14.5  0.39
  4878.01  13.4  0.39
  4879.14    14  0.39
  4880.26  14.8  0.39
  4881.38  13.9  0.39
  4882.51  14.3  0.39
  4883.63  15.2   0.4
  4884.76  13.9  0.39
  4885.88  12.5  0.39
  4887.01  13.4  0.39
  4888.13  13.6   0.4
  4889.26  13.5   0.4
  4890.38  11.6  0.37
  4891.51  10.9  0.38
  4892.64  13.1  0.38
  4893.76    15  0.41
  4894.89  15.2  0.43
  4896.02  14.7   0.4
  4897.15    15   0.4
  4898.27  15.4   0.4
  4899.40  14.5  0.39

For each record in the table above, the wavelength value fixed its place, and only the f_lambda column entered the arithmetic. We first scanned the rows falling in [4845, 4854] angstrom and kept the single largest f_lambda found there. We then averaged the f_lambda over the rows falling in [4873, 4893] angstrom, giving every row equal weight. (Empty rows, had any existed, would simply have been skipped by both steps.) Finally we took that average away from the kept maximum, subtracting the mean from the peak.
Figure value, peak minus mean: 1.6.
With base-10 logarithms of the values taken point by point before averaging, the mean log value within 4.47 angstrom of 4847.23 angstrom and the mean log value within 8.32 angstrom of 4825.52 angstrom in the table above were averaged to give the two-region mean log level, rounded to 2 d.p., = 1.16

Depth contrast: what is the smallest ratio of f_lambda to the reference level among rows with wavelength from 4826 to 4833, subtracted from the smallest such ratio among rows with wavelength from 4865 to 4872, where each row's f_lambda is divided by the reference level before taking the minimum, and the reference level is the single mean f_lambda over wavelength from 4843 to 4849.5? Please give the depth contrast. -0.17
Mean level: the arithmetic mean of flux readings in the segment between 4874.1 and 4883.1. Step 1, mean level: 14.2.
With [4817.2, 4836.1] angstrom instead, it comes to 14.5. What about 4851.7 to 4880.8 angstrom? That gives 13.2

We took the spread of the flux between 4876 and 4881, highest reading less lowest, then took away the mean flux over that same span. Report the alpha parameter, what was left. -12.8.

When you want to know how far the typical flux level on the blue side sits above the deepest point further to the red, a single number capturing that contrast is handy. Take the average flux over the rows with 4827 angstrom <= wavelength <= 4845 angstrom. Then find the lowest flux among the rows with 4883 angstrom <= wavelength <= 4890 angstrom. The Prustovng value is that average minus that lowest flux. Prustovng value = 1.6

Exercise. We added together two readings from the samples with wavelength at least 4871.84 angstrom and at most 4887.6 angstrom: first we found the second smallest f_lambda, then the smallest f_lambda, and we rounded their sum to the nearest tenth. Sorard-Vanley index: 24.1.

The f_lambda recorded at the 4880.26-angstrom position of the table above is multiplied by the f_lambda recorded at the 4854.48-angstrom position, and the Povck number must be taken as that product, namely 212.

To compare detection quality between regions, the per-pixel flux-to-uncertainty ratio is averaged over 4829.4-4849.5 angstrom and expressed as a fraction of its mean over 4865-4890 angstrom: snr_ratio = 1.01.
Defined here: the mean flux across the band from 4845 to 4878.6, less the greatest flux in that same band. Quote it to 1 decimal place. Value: -1.8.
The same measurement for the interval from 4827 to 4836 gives -1.3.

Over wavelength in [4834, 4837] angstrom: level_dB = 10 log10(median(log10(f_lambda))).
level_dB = 0.73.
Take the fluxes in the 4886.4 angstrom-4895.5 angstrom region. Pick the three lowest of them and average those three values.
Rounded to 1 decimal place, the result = 11.9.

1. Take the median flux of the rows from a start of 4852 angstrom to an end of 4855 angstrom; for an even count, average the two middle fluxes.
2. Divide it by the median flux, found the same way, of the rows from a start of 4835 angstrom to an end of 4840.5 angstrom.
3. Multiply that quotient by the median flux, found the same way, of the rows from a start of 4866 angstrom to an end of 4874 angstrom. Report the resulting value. 14.0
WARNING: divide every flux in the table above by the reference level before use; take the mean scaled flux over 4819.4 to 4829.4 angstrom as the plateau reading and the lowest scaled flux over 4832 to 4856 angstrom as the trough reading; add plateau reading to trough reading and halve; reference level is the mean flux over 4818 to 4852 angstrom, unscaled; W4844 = 0.94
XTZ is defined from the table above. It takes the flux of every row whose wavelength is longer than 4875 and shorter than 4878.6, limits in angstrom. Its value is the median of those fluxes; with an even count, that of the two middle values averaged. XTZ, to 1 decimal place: 14.0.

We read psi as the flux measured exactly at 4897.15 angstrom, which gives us 15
